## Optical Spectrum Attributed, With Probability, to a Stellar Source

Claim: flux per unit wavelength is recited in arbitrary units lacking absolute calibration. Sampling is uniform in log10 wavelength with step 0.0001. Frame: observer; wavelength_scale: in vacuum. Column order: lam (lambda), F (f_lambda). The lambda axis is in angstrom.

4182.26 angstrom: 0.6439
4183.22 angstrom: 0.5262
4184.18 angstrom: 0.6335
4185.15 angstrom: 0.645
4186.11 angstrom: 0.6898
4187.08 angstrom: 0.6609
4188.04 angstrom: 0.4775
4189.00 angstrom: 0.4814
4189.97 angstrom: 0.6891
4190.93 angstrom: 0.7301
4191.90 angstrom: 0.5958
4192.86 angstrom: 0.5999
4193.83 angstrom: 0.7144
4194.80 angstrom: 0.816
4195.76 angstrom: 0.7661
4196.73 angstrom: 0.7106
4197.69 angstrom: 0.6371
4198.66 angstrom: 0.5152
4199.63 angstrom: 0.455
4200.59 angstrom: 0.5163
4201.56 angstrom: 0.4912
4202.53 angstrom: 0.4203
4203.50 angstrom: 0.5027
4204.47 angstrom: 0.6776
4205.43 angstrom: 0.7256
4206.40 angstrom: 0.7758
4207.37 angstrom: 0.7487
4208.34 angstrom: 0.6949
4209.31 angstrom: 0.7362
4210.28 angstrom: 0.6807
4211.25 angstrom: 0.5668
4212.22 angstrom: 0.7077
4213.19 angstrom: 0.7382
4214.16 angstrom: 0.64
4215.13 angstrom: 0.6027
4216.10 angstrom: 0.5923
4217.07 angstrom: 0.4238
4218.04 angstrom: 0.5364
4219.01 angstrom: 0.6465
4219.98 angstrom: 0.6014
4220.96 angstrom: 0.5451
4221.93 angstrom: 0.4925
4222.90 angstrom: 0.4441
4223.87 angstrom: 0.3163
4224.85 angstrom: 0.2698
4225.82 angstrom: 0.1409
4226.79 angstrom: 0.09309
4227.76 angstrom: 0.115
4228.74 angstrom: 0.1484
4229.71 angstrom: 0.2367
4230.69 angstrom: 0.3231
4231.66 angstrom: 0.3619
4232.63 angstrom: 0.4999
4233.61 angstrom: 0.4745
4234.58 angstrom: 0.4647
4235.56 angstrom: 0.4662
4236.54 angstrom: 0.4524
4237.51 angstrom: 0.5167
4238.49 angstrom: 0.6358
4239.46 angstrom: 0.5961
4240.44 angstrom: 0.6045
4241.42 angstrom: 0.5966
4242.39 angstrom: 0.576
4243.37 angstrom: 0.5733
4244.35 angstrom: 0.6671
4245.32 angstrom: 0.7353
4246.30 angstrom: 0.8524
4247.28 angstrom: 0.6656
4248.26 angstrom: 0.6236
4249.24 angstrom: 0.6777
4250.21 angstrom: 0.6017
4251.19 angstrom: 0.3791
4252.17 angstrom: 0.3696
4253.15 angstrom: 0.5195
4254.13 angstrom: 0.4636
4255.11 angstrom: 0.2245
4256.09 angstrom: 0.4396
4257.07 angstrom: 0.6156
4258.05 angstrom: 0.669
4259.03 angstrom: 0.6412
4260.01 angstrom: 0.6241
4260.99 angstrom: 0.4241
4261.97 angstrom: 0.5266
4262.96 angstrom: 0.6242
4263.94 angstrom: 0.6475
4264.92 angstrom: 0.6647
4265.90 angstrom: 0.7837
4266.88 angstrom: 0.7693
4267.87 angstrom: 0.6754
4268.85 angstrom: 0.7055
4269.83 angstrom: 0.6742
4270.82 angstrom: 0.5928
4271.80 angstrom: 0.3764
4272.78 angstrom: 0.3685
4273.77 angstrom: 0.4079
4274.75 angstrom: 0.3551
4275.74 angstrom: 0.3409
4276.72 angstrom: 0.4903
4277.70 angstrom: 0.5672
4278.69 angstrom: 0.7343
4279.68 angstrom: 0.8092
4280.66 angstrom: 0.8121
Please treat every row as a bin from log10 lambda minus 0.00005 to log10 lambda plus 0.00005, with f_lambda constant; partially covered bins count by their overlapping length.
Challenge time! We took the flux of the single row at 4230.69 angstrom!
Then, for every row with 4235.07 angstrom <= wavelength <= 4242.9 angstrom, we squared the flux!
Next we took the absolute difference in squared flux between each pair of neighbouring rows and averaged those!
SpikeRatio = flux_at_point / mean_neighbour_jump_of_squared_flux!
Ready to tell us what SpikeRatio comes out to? 7.4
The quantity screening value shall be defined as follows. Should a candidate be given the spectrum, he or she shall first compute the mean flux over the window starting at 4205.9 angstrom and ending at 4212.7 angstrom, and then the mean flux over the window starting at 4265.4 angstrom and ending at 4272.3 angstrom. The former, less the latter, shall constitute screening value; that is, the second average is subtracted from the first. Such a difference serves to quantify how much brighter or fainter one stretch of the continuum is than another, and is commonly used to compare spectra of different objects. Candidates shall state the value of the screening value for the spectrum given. 0.05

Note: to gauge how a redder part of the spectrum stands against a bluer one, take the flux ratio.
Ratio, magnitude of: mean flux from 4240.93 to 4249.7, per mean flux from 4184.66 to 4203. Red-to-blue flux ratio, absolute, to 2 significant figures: 1.1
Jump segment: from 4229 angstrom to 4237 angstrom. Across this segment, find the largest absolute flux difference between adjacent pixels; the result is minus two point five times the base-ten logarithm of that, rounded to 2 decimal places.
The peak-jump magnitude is 2.15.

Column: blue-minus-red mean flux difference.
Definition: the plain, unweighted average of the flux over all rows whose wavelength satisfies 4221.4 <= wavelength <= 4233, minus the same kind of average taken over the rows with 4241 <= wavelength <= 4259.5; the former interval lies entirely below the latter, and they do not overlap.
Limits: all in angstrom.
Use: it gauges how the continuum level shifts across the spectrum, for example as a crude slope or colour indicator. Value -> -0.29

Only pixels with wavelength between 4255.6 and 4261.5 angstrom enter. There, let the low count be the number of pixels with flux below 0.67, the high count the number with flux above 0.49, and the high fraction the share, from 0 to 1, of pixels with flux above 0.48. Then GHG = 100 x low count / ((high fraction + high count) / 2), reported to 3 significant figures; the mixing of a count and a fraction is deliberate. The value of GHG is 257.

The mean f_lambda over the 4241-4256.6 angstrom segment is 0.560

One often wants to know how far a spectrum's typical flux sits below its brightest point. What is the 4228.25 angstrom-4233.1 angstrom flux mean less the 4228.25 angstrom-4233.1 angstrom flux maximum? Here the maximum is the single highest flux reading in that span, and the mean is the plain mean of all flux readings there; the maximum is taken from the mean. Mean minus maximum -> -0.19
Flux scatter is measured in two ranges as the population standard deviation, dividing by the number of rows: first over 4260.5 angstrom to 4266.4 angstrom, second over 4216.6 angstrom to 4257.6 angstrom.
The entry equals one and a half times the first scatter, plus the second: 0.34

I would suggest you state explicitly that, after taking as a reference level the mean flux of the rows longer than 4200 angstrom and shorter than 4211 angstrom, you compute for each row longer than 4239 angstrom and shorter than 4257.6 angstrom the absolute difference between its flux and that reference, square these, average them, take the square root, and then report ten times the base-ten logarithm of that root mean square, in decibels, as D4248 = -8.1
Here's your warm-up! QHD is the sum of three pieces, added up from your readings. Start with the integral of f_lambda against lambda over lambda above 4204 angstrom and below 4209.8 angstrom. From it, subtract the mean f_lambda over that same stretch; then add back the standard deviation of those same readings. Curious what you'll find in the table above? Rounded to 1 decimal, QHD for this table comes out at 3.5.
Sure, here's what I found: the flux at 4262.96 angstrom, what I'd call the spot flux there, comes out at 0.6242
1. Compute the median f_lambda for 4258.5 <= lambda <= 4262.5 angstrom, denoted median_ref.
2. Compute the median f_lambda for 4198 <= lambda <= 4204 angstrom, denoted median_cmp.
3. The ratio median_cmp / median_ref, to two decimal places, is 0.86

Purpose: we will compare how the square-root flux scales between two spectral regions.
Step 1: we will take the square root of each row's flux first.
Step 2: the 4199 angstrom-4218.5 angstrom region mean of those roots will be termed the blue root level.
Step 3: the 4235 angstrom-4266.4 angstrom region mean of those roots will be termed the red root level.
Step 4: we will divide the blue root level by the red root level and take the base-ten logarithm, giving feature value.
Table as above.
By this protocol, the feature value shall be 0.014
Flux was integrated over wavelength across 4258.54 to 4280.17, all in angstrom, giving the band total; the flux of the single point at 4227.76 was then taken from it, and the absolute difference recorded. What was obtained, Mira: 12.5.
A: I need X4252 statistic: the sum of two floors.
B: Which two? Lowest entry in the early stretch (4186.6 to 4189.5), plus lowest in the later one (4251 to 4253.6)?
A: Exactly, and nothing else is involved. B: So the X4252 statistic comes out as 0.85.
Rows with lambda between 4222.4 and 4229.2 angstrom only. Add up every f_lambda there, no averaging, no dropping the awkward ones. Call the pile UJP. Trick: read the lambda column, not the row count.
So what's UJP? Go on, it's 1.5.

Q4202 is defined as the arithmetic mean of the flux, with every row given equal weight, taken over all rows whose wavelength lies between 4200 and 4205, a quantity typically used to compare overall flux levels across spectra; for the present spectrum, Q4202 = 0.52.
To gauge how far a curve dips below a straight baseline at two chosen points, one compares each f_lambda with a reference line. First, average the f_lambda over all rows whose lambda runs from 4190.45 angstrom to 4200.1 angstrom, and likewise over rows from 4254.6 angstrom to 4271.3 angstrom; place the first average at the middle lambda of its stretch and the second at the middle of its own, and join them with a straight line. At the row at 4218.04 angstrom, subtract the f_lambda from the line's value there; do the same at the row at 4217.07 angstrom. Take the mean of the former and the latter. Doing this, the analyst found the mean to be 0.16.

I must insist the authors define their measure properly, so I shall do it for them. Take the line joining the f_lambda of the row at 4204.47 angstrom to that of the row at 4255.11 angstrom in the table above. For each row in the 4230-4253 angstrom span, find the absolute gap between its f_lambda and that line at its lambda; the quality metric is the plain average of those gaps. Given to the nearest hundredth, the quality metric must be 0.22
